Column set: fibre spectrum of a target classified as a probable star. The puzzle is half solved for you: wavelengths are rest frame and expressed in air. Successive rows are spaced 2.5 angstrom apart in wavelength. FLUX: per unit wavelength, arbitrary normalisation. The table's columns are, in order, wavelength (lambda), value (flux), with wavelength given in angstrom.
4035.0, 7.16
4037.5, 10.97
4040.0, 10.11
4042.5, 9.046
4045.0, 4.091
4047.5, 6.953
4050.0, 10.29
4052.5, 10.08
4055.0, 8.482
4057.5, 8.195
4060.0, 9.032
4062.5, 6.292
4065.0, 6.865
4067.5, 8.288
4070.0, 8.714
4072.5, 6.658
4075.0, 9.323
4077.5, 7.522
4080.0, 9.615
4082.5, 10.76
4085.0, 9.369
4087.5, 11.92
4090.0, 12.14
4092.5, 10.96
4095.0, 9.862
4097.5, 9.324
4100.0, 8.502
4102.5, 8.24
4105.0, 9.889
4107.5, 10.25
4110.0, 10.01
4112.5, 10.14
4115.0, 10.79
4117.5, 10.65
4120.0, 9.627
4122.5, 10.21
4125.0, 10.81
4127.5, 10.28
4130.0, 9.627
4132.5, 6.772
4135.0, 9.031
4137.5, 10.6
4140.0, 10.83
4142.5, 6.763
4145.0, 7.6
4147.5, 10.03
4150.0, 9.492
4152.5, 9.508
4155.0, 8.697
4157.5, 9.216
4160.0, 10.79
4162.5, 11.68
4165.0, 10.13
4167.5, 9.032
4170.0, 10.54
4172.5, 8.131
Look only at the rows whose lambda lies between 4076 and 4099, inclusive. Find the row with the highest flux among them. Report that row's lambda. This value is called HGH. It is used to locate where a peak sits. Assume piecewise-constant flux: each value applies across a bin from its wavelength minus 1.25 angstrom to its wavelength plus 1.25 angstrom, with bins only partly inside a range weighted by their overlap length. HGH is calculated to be 4090.0 angstrom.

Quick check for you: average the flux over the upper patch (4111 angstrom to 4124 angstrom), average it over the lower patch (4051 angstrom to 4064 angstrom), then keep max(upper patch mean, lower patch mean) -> 10.3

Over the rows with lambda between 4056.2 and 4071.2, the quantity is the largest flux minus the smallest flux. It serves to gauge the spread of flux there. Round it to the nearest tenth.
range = 2.7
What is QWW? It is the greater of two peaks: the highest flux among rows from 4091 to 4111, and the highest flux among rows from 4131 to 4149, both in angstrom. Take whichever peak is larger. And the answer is 11.0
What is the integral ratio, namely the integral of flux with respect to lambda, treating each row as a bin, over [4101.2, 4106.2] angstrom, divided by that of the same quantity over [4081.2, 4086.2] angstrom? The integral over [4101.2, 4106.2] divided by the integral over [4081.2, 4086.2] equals 0.90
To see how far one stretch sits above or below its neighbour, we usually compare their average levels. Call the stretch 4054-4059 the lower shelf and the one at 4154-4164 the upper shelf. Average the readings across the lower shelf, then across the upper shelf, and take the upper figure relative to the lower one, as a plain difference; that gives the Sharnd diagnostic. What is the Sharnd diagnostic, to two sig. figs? 1.8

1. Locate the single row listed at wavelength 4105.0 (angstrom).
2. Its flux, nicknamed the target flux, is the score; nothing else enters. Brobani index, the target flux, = 9.889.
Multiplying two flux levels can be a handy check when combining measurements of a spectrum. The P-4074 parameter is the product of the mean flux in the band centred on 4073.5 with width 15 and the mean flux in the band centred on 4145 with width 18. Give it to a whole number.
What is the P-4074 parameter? 77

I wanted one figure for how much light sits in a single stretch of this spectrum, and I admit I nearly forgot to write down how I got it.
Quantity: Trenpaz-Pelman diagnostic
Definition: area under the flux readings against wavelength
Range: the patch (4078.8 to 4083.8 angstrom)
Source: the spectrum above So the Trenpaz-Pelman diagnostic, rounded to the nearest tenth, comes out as 50.9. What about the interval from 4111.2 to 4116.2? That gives 52.3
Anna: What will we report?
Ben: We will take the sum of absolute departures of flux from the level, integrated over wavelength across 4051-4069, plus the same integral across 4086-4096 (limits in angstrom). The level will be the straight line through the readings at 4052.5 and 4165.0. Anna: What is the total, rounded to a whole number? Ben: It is 46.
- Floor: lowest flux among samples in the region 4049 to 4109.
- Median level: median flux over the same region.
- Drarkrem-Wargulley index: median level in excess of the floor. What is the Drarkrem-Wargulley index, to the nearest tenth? 3.0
